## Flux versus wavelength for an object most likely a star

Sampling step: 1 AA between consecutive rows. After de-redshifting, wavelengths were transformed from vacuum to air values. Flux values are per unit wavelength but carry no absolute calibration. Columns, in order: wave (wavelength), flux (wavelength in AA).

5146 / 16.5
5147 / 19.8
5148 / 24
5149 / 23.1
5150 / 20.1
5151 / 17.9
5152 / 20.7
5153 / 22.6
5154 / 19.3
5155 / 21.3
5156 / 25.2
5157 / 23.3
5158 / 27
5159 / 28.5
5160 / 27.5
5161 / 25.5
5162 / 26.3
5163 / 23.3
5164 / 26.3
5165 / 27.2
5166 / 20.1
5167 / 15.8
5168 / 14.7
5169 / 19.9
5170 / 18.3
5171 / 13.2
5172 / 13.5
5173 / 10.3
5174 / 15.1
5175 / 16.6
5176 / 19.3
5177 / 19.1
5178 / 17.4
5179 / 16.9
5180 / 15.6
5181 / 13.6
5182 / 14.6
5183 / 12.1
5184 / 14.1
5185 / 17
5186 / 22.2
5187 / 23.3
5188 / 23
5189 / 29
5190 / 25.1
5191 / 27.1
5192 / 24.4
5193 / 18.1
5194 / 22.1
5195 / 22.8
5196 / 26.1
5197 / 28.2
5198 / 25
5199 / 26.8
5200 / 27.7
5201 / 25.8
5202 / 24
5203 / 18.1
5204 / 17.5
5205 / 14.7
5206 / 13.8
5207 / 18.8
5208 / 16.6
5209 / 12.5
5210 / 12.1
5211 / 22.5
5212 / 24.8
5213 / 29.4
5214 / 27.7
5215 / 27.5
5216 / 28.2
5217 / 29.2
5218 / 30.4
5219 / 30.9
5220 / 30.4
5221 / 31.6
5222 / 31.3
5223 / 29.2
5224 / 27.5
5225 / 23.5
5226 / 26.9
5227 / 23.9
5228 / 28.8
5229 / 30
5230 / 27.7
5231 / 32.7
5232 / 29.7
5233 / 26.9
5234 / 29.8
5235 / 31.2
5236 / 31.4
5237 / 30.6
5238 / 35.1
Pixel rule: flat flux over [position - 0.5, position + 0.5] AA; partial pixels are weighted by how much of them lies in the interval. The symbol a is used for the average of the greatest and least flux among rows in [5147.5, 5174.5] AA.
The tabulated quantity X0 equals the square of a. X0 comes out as 376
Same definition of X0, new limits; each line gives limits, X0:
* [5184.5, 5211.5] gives 422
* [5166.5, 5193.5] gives 386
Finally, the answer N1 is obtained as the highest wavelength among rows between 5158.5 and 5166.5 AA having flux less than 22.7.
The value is 5166 AA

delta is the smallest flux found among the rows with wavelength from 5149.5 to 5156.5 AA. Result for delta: 17.9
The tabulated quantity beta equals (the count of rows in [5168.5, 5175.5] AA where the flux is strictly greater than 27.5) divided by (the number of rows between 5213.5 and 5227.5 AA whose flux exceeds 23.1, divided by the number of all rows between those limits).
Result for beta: 0.0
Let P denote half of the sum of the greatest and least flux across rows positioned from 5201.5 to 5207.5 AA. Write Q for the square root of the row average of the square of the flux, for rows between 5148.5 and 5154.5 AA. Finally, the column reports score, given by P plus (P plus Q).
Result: 58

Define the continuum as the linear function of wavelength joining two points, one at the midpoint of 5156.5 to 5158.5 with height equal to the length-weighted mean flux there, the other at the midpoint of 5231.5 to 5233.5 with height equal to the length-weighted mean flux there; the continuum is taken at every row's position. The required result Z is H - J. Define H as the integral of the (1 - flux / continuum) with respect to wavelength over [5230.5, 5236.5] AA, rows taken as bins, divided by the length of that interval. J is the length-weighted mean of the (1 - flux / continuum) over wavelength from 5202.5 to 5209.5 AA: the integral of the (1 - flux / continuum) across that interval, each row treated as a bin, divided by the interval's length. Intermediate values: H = -0.068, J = 0.4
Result -0.48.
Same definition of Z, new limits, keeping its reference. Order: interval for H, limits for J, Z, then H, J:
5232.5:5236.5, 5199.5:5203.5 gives -0.17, -0.051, 0.1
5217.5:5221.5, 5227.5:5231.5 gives -0.05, -0.111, -0.1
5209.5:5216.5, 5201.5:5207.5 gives -0.24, 0.105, 0.3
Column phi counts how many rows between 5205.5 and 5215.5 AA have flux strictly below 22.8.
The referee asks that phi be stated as 6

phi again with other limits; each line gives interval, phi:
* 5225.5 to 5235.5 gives 0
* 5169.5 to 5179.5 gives 10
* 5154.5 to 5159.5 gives 1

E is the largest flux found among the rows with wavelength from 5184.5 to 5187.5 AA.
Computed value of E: 23.3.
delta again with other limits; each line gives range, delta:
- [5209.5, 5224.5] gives 12.1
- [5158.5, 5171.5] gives 13.2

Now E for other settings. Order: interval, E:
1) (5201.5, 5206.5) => 24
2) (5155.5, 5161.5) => 28.5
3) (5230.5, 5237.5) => 32.7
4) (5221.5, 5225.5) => 31.3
